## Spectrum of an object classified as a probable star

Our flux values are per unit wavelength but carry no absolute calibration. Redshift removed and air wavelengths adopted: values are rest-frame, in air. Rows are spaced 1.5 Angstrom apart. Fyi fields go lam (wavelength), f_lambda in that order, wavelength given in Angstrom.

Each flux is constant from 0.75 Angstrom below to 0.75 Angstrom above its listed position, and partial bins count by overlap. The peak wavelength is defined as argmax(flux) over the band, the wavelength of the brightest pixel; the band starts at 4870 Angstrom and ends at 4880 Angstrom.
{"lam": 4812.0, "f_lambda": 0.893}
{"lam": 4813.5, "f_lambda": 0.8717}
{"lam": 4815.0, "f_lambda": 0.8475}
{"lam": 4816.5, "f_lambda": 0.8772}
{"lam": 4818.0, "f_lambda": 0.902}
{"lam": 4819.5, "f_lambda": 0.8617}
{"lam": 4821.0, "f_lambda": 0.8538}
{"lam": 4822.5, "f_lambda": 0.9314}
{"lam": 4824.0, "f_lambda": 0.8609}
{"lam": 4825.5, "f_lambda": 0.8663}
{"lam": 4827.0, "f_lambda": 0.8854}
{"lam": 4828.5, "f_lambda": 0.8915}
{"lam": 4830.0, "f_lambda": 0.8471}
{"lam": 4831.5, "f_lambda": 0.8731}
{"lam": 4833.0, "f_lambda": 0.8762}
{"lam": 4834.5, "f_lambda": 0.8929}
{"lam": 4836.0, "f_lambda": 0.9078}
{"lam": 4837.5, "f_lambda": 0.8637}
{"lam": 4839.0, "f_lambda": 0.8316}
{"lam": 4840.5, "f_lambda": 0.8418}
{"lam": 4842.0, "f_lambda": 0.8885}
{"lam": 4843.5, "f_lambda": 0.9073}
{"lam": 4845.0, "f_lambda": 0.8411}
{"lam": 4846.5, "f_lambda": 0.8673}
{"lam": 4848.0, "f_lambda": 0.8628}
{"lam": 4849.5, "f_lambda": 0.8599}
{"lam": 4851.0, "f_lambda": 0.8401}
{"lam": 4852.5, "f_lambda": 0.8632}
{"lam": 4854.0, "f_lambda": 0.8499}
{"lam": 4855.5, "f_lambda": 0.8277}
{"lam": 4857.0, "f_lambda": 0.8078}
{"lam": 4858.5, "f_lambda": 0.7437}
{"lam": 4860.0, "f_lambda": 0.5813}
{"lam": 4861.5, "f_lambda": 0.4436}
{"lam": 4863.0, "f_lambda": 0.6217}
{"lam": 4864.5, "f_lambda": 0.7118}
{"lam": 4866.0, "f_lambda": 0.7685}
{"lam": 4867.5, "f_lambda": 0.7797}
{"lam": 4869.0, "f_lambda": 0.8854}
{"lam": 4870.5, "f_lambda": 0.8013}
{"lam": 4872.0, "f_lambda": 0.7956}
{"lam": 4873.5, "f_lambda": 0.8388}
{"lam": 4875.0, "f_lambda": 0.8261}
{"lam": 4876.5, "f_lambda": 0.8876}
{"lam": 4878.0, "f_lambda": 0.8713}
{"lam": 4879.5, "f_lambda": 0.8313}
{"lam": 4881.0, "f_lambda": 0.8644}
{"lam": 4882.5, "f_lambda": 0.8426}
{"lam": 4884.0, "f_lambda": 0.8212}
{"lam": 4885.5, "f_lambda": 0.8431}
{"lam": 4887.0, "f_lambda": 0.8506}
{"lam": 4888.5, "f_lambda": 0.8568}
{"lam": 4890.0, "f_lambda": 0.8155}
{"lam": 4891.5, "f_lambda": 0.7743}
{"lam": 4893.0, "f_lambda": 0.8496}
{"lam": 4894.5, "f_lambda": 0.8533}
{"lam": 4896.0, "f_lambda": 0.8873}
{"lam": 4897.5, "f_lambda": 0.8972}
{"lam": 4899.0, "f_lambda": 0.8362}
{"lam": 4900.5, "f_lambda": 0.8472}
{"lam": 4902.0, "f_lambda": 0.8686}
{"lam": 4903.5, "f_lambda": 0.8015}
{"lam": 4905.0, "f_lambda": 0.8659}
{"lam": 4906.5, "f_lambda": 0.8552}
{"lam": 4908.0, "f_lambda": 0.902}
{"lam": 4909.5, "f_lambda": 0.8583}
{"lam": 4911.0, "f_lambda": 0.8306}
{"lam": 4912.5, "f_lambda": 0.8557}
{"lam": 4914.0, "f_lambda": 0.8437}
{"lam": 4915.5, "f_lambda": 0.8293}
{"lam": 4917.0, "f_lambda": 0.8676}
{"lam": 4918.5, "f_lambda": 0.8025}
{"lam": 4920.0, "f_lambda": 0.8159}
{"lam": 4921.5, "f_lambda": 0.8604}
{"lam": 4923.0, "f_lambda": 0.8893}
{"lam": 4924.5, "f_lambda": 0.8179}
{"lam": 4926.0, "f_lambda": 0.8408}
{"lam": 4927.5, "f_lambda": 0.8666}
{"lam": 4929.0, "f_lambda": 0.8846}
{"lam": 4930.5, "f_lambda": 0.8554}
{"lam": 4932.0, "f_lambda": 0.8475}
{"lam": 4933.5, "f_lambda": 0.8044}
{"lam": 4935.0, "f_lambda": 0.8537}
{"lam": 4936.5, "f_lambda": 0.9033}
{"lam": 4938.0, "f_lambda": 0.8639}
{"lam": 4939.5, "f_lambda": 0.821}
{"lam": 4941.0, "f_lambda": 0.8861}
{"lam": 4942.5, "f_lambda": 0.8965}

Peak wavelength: 4876.5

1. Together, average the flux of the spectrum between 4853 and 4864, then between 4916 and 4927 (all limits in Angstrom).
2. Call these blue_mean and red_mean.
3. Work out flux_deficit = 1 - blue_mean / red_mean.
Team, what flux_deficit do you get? 0.17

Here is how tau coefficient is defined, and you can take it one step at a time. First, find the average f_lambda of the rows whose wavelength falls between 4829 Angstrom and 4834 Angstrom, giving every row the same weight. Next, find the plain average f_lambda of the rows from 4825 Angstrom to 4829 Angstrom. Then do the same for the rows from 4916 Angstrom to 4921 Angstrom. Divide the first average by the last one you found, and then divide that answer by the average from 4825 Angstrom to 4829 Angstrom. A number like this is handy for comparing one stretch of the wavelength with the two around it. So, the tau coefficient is 1.19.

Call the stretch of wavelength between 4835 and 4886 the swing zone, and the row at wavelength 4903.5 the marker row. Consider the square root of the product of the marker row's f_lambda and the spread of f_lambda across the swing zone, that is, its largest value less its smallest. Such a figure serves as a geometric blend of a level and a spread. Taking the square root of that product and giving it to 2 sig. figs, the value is 0.61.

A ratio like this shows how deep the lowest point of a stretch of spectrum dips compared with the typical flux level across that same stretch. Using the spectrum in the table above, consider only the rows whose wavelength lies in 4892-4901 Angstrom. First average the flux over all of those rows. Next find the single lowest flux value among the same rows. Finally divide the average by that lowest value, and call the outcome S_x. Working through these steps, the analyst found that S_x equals 1.03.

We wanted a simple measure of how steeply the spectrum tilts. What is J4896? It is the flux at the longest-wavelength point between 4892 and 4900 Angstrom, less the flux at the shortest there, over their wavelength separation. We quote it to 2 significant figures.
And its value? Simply -0.0022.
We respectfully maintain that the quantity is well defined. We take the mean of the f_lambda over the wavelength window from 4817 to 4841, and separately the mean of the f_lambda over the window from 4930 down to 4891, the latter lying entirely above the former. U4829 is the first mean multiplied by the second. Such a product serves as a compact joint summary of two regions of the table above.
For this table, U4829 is 0.74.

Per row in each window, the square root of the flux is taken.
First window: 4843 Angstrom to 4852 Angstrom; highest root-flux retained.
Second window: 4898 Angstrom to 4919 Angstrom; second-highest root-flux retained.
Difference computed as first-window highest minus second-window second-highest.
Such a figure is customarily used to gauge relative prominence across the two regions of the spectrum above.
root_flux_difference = 0.0205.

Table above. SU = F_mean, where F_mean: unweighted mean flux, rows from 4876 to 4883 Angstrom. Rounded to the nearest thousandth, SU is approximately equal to 0.859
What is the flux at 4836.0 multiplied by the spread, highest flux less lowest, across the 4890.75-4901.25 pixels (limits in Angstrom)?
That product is 0.112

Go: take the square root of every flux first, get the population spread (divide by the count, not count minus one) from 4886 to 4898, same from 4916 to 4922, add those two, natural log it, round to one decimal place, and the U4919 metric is -3.3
